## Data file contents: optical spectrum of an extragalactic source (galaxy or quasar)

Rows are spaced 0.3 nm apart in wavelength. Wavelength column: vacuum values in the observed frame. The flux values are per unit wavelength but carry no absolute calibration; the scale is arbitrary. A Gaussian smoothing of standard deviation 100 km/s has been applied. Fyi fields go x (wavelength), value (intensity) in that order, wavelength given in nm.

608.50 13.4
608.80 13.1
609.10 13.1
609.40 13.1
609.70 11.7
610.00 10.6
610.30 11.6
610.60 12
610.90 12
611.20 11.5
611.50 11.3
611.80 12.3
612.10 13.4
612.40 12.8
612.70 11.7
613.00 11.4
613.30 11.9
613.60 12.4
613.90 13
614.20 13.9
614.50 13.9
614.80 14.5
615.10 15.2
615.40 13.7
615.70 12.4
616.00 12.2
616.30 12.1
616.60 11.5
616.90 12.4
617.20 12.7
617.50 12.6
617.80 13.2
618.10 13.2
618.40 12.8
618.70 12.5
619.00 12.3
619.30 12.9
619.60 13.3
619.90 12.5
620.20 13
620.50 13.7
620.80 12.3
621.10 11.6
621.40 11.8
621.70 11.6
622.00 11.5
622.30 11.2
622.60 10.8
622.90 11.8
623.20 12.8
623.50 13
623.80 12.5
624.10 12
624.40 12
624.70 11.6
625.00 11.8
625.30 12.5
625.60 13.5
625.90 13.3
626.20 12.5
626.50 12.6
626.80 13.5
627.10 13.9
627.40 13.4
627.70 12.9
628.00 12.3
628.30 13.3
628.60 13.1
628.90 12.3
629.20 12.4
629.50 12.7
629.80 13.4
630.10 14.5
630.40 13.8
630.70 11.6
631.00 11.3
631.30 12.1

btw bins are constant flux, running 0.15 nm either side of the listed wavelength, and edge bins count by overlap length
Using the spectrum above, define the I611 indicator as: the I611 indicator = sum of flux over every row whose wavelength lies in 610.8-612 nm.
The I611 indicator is 47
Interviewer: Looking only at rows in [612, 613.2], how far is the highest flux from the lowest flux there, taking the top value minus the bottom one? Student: 2.0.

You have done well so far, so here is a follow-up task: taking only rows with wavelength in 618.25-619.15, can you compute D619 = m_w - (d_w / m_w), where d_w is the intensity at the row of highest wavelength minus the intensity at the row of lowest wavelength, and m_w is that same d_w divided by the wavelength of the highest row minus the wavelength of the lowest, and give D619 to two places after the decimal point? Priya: -1.43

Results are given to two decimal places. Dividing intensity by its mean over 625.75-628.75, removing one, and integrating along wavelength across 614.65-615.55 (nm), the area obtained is 0.10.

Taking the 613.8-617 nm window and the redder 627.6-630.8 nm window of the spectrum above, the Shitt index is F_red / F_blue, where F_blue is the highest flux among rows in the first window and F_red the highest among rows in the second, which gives 0.95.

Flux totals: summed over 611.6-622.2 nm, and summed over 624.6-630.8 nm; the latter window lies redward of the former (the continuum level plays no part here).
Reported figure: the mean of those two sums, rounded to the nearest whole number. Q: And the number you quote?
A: 358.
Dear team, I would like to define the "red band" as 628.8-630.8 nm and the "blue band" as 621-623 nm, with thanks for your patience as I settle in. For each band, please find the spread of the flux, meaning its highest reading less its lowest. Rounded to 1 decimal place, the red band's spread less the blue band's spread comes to 1.9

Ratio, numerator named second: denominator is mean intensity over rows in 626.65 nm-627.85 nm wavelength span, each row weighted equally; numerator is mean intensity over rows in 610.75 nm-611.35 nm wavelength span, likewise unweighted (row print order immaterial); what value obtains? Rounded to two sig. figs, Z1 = 0.88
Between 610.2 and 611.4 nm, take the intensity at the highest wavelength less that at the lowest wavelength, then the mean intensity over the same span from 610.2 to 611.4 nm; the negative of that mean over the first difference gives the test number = 118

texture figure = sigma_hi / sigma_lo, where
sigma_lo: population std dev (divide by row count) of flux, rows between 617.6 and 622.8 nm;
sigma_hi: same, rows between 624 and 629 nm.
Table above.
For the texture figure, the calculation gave 0.83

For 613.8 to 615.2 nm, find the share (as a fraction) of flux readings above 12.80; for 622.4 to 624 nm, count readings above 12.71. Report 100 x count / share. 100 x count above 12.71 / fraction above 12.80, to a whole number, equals 200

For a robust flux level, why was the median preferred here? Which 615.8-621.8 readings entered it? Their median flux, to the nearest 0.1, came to 12.5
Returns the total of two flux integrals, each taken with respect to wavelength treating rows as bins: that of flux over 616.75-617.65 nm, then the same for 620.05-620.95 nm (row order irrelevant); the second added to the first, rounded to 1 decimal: 23.0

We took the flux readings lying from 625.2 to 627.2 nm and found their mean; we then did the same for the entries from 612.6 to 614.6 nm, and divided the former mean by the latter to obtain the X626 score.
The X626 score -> 1.04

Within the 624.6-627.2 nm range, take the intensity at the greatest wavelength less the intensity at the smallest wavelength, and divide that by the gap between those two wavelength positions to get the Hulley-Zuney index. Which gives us 1.0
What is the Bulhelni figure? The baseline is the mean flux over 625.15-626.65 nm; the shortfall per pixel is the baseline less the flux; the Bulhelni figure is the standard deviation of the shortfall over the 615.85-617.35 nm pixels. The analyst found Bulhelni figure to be 0.4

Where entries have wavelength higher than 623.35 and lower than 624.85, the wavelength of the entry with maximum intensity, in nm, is 623.50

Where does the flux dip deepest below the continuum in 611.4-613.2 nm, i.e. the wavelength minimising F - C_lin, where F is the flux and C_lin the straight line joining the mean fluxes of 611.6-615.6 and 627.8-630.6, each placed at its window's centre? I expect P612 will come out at 611.50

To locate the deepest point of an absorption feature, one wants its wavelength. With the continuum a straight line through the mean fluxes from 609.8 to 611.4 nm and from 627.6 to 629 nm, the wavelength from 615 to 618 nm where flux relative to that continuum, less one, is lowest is 616.60 nm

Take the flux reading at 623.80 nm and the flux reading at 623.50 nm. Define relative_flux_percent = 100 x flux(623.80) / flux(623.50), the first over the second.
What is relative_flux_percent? 96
